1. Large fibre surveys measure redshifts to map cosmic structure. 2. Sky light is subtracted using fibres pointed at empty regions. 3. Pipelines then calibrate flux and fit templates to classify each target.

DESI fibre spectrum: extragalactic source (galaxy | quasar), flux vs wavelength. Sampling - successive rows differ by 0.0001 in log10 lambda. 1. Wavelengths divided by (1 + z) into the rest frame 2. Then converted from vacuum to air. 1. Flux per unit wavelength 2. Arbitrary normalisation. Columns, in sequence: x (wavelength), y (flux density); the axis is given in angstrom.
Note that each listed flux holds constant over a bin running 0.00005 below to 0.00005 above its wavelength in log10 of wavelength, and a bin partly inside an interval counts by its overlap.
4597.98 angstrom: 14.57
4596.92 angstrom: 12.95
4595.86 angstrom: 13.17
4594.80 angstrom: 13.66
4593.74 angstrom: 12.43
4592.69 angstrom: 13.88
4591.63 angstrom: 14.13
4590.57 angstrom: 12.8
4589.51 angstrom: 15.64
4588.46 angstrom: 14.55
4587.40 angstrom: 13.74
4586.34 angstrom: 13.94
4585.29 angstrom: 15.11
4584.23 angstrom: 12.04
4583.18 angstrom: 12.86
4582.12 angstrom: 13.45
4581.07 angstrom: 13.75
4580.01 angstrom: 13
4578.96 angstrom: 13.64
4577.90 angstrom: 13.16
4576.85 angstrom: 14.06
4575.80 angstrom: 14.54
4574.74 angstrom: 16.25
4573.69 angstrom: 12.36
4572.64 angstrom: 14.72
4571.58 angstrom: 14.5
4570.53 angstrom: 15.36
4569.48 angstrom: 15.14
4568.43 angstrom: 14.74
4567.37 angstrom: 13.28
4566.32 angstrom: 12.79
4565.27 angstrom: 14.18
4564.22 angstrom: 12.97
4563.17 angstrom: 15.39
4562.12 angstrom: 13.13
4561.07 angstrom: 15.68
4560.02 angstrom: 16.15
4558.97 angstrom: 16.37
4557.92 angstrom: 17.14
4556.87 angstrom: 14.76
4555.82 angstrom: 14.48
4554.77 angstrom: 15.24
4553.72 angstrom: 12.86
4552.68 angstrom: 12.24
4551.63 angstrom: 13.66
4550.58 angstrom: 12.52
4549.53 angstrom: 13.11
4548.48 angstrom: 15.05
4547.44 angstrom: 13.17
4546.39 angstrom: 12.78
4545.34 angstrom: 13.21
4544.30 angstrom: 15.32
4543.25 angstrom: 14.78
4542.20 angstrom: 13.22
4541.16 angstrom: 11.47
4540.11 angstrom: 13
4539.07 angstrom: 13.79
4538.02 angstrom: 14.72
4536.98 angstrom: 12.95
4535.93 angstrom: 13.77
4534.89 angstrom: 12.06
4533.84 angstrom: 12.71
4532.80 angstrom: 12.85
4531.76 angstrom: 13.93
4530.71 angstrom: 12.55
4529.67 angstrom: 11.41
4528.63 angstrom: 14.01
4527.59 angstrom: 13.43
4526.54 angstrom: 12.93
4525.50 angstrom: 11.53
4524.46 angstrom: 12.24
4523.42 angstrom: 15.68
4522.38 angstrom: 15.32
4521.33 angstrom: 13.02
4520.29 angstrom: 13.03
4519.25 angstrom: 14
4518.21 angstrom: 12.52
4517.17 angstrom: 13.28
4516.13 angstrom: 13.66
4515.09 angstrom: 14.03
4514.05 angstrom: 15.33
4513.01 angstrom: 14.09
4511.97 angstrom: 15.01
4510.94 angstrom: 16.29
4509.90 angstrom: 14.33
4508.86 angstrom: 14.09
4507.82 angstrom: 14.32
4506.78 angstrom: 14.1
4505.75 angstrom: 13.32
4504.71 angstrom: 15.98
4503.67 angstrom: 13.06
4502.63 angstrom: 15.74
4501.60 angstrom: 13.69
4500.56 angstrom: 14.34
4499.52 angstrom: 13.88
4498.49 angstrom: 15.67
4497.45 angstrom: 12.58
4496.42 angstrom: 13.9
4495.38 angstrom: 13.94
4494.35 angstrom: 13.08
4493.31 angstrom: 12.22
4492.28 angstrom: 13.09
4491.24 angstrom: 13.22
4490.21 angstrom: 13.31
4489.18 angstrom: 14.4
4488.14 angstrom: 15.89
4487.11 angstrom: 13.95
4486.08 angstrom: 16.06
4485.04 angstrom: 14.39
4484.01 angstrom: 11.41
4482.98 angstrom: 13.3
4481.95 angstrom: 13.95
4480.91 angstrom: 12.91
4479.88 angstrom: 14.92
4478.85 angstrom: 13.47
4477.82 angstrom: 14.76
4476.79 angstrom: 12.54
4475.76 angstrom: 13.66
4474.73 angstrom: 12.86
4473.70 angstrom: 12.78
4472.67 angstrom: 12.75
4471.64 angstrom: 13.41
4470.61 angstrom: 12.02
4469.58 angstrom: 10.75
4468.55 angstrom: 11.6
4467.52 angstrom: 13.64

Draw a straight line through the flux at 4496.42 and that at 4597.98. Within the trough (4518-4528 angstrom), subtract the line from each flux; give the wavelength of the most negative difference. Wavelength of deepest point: 4525.50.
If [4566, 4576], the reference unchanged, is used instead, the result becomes 4573.69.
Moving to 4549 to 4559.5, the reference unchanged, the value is 4552.68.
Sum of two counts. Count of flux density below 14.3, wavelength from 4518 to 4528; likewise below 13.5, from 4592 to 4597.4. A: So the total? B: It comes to 11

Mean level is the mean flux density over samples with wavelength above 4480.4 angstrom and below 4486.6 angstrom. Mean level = 13.7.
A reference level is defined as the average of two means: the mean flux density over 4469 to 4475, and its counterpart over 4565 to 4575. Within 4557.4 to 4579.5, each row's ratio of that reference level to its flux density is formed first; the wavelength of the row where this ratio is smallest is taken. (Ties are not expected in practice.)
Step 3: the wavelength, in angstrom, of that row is 4557.92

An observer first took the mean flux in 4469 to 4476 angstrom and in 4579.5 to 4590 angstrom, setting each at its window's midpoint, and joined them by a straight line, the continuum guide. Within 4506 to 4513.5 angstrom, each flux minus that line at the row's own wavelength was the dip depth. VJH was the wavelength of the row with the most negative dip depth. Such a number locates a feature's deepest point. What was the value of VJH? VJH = 4513.01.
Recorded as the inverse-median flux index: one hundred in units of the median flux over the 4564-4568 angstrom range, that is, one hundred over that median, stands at 7.62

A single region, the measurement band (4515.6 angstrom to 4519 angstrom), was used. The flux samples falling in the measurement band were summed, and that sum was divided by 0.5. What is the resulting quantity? 78.9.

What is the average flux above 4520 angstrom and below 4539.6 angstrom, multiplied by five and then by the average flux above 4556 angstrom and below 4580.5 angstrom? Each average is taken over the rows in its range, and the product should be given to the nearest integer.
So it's 961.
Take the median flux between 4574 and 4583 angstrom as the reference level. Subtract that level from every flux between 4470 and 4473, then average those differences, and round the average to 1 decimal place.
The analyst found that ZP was -1.0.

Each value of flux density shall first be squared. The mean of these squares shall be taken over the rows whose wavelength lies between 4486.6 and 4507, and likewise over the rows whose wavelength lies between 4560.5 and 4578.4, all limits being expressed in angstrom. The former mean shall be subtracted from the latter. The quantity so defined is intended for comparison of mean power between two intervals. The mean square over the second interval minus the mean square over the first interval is 8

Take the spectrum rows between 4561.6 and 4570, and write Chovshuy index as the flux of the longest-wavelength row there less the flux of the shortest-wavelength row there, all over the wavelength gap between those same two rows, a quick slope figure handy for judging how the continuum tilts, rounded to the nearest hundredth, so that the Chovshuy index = 0.27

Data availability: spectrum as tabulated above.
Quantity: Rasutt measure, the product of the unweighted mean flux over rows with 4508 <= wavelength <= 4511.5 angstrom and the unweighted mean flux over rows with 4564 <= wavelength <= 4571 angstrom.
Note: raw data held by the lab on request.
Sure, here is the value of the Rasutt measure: 210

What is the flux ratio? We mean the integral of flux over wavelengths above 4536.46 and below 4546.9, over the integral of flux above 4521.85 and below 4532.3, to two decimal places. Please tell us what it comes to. 1.02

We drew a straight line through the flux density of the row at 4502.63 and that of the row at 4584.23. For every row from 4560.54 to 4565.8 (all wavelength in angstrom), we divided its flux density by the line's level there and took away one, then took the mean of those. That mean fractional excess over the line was 0.098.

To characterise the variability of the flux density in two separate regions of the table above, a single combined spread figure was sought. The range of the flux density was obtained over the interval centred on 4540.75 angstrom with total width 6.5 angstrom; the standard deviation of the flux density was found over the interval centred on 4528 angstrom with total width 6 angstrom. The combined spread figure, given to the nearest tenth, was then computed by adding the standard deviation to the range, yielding 4.3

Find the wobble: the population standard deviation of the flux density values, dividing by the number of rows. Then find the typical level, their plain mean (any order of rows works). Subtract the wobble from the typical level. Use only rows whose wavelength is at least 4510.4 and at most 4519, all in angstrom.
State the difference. 13.1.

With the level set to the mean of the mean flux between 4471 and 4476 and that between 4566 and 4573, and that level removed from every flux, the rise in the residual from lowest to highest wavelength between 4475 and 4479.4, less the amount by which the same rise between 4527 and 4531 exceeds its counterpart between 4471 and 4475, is 0.14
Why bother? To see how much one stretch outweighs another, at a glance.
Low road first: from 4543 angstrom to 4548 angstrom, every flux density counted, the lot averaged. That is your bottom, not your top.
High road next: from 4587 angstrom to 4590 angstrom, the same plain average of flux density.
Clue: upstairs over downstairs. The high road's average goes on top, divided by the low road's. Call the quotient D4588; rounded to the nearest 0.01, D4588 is 1.06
